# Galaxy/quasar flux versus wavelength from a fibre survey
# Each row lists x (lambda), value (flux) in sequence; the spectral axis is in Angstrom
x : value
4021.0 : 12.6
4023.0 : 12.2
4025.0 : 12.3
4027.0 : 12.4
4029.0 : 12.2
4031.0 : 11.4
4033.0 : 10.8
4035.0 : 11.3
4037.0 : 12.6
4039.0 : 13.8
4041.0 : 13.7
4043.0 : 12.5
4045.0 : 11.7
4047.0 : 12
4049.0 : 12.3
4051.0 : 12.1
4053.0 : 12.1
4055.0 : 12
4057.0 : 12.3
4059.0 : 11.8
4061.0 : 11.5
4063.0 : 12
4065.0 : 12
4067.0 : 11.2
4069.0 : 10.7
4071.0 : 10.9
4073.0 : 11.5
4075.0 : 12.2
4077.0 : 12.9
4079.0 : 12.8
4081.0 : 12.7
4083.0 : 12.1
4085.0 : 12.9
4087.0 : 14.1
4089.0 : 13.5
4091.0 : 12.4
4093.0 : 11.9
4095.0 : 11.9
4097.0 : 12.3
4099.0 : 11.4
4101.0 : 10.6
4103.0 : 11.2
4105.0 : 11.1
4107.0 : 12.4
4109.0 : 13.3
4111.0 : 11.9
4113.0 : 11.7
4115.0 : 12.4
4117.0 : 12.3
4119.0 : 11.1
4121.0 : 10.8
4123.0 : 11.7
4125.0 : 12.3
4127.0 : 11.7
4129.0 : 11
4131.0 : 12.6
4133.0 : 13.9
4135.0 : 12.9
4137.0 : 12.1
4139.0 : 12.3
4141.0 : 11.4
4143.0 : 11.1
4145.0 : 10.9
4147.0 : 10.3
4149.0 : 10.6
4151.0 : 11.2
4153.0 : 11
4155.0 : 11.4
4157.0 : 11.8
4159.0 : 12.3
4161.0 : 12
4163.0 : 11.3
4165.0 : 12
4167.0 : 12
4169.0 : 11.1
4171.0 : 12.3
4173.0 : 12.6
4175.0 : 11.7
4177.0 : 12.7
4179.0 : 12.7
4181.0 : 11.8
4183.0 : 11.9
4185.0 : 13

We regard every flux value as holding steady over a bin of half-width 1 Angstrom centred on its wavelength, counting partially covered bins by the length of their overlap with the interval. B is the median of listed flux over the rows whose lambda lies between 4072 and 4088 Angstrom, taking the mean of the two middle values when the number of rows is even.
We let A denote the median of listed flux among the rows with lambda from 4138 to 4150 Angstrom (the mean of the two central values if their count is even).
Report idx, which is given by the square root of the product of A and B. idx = 11.8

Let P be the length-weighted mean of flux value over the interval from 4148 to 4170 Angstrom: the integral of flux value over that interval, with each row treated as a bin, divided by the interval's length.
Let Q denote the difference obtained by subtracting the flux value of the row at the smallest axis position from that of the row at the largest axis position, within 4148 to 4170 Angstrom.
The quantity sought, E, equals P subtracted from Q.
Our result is -11.0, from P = 11.5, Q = 0.5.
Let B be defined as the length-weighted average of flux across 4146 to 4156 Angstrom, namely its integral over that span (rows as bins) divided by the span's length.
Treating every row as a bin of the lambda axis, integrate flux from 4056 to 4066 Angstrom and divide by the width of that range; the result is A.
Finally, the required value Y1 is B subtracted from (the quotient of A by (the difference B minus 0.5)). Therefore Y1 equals -9.8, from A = 11.9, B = 10.9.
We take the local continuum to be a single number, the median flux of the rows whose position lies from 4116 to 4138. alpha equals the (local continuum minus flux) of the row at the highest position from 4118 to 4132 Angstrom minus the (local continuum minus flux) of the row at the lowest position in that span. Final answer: -1.5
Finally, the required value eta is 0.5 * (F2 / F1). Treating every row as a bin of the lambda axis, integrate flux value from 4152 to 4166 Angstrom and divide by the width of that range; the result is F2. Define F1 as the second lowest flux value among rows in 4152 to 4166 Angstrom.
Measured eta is 0.517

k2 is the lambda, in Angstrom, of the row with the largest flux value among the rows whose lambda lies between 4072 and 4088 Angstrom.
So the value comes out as 4087.0 Angstrom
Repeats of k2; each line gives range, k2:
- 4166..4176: 4173.0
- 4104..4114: 4109.0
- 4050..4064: 4057.0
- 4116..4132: 4131.0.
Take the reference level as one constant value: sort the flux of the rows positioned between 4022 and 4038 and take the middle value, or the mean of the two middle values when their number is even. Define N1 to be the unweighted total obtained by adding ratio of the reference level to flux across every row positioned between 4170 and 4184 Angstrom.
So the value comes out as 7.0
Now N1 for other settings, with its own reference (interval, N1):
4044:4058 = 7.1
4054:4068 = 7.2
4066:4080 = 7.3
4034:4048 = 6.9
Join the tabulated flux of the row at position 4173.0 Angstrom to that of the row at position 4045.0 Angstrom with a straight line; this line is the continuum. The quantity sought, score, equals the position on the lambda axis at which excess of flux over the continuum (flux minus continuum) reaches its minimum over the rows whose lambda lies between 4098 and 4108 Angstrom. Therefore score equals 4101.0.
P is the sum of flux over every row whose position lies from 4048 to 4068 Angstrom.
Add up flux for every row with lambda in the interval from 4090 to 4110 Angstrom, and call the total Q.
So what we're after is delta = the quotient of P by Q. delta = 1.01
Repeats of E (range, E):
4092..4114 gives -12.0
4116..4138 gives -12.2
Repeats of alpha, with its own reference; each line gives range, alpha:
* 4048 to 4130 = 1.3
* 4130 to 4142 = 1.2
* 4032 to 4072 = -0.1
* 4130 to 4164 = 1.3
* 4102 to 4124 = -0.5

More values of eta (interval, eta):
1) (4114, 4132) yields 0.535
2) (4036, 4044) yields 0.522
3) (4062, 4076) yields 0.528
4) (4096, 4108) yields 0.518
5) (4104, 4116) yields 0.519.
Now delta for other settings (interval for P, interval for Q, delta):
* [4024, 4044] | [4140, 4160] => 1.10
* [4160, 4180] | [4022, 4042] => 0.98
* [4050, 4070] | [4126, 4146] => 0.98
